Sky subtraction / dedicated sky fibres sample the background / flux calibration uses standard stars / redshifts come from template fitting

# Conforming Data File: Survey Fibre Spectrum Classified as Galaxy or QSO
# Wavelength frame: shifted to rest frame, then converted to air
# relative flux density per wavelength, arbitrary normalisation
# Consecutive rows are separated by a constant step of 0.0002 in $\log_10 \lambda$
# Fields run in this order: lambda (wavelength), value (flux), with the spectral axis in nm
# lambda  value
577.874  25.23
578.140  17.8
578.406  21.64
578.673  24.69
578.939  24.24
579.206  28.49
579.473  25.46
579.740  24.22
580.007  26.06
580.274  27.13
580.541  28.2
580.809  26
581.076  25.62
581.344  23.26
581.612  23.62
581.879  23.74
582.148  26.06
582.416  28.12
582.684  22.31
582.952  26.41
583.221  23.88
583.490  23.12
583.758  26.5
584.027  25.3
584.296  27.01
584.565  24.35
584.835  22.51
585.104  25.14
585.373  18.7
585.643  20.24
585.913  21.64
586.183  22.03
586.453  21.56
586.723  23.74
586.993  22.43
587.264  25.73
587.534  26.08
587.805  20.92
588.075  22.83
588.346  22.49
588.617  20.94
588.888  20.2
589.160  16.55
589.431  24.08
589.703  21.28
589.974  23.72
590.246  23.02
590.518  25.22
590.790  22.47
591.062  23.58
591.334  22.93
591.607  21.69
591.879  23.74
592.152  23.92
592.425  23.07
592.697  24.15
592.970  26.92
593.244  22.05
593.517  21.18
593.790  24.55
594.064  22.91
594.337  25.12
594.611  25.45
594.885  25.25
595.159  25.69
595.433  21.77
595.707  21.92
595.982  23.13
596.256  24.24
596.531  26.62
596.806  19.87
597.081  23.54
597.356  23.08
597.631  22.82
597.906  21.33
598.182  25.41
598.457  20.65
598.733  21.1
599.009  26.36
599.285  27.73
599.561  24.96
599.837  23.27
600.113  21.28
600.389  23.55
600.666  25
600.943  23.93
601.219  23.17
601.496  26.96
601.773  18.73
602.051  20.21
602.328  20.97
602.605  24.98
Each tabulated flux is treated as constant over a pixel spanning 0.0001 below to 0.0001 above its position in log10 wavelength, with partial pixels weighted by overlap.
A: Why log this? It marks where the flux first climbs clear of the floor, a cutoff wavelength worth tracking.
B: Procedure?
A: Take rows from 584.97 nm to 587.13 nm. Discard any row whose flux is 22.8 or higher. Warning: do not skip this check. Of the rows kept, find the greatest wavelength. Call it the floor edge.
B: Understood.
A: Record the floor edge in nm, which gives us 586.993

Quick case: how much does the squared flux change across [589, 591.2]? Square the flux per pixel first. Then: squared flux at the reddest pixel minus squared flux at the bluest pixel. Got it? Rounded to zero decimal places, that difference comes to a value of 282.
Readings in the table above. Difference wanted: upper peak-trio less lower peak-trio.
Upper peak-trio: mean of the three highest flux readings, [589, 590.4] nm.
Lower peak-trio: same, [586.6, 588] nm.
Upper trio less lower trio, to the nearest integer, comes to -2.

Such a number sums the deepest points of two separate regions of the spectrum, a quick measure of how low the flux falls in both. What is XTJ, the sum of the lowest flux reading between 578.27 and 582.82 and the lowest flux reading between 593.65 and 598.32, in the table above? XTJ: 41.5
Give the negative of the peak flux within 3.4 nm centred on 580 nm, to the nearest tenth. -28.5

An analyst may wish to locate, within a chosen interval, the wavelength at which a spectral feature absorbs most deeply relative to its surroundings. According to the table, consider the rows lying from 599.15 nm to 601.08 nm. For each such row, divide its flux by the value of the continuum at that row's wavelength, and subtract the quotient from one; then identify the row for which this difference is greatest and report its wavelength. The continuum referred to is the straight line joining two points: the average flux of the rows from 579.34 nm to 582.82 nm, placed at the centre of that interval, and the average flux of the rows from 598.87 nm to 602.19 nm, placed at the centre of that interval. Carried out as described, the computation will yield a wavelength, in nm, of 600.113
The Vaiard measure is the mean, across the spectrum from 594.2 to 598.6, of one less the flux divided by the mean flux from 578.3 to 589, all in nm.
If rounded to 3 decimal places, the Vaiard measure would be 0.024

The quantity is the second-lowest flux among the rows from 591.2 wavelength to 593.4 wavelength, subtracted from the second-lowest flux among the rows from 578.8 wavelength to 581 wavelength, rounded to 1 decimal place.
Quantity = 2.2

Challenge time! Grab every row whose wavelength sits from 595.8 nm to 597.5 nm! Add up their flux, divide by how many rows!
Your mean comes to 23.4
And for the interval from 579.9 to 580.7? 27.1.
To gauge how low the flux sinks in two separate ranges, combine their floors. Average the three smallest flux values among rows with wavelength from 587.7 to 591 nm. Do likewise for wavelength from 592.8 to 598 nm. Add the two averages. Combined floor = 40.0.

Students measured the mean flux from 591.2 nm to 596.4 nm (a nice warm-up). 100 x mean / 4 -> 592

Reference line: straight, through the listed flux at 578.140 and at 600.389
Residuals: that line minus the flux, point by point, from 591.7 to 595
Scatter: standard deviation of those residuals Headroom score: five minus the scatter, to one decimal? 3.5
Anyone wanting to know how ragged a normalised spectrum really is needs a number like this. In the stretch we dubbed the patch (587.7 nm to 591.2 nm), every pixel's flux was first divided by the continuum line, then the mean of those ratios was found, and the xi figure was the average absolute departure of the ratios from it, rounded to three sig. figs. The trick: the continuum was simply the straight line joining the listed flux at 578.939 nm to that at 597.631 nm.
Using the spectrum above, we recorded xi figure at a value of 0.0710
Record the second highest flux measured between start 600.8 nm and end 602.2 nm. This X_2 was 23.93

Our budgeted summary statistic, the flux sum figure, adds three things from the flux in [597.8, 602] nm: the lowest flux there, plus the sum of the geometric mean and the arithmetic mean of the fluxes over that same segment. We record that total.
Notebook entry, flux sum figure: 66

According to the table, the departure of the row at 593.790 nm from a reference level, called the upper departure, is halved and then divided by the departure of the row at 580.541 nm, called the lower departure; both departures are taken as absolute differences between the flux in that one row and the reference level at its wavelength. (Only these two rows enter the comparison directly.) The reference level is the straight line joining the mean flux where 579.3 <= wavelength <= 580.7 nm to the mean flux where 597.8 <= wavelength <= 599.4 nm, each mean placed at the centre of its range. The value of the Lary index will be 0.0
